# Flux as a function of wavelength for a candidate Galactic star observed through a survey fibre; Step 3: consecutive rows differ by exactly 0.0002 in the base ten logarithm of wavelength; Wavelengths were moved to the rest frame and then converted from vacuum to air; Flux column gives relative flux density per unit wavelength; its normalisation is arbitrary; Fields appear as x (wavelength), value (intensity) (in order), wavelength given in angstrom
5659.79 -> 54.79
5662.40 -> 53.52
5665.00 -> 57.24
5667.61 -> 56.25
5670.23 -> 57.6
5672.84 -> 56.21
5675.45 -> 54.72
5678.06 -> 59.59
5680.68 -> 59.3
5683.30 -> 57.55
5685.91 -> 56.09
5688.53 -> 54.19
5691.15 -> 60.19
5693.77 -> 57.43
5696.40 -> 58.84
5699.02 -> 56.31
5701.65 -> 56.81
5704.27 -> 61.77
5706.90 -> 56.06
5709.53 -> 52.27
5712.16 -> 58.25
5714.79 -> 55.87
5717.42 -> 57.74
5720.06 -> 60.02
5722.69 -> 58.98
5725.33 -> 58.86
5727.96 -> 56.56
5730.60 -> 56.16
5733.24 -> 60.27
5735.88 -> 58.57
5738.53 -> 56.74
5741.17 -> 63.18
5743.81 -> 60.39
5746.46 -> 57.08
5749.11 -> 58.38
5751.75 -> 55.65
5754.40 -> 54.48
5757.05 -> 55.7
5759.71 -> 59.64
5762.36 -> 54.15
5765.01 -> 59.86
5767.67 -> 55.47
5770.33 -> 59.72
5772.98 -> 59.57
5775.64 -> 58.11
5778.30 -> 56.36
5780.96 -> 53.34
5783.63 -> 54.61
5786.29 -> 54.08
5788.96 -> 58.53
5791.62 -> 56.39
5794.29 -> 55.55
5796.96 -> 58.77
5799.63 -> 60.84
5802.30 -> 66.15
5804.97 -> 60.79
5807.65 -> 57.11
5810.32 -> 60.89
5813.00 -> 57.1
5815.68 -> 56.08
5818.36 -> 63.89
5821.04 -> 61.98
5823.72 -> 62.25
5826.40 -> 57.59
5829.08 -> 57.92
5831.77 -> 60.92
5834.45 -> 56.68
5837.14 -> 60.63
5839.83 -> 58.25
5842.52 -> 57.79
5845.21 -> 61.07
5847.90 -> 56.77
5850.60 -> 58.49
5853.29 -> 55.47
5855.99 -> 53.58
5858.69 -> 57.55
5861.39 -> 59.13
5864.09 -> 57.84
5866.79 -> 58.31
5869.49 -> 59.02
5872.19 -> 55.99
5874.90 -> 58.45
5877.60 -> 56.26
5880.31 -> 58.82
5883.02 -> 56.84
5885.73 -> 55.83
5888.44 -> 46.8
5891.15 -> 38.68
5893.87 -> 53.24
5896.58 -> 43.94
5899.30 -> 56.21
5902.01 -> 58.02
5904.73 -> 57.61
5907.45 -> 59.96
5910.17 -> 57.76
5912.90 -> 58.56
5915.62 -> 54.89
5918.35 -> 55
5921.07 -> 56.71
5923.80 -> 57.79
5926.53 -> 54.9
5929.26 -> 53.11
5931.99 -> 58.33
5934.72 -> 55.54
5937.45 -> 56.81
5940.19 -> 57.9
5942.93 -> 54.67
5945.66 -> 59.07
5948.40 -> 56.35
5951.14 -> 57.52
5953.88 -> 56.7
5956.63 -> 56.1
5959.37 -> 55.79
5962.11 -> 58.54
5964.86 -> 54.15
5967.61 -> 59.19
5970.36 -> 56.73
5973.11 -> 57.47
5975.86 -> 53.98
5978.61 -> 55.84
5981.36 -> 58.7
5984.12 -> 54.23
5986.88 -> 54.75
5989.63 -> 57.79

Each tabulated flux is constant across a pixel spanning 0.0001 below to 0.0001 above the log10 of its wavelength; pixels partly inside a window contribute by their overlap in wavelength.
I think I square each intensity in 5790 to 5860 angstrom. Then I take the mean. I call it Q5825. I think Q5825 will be 3473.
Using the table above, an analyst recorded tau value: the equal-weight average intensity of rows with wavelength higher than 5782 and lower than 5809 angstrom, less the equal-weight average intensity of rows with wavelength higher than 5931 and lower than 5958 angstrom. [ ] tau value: 1.4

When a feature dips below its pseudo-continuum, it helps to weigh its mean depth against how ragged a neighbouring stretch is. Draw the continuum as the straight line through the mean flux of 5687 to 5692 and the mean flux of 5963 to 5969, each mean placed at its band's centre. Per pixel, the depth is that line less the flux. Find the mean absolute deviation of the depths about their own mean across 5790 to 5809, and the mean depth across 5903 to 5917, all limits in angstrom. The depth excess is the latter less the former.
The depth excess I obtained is -3.7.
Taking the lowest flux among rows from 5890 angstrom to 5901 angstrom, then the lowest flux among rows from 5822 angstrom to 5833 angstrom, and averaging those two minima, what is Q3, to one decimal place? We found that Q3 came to 48.1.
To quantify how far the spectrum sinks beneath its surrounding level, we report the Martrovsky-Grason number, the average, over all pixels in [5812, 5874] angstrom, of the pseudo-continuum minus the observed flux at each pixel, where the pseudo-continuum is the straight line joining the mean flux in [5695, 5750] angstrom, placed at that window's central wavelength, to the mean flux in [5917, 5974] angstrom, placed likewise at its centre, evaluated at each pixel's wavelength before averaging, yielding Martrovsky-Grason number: -1.2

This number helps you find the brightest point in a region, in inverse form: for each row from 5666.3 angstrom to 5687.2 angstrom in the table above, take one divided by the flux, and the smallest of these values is 0.0168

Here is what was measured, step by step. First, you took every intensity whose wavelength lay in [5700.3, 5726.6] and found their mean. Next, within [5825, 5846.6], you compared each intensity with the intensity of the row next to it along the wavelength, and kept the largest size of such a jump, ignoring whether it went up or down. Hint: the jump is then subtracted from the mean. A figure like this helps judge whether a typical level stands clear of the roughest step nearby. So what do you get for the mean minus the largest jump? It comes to 53.4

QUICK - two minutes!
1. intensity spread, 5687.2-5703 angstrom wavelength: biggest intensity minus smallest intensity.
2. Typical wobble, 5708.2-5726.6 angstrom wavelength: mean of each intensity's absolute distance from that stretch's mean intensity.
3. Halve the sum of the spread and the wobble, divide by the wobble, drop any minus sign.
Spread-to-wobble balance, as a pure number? 2.1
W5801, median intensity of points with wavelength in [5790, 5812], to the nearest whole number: 60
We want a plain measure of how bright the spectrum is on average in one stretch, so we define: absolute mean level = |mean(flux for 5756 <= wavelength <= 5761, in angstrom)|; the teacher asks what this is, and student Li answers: 57.7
